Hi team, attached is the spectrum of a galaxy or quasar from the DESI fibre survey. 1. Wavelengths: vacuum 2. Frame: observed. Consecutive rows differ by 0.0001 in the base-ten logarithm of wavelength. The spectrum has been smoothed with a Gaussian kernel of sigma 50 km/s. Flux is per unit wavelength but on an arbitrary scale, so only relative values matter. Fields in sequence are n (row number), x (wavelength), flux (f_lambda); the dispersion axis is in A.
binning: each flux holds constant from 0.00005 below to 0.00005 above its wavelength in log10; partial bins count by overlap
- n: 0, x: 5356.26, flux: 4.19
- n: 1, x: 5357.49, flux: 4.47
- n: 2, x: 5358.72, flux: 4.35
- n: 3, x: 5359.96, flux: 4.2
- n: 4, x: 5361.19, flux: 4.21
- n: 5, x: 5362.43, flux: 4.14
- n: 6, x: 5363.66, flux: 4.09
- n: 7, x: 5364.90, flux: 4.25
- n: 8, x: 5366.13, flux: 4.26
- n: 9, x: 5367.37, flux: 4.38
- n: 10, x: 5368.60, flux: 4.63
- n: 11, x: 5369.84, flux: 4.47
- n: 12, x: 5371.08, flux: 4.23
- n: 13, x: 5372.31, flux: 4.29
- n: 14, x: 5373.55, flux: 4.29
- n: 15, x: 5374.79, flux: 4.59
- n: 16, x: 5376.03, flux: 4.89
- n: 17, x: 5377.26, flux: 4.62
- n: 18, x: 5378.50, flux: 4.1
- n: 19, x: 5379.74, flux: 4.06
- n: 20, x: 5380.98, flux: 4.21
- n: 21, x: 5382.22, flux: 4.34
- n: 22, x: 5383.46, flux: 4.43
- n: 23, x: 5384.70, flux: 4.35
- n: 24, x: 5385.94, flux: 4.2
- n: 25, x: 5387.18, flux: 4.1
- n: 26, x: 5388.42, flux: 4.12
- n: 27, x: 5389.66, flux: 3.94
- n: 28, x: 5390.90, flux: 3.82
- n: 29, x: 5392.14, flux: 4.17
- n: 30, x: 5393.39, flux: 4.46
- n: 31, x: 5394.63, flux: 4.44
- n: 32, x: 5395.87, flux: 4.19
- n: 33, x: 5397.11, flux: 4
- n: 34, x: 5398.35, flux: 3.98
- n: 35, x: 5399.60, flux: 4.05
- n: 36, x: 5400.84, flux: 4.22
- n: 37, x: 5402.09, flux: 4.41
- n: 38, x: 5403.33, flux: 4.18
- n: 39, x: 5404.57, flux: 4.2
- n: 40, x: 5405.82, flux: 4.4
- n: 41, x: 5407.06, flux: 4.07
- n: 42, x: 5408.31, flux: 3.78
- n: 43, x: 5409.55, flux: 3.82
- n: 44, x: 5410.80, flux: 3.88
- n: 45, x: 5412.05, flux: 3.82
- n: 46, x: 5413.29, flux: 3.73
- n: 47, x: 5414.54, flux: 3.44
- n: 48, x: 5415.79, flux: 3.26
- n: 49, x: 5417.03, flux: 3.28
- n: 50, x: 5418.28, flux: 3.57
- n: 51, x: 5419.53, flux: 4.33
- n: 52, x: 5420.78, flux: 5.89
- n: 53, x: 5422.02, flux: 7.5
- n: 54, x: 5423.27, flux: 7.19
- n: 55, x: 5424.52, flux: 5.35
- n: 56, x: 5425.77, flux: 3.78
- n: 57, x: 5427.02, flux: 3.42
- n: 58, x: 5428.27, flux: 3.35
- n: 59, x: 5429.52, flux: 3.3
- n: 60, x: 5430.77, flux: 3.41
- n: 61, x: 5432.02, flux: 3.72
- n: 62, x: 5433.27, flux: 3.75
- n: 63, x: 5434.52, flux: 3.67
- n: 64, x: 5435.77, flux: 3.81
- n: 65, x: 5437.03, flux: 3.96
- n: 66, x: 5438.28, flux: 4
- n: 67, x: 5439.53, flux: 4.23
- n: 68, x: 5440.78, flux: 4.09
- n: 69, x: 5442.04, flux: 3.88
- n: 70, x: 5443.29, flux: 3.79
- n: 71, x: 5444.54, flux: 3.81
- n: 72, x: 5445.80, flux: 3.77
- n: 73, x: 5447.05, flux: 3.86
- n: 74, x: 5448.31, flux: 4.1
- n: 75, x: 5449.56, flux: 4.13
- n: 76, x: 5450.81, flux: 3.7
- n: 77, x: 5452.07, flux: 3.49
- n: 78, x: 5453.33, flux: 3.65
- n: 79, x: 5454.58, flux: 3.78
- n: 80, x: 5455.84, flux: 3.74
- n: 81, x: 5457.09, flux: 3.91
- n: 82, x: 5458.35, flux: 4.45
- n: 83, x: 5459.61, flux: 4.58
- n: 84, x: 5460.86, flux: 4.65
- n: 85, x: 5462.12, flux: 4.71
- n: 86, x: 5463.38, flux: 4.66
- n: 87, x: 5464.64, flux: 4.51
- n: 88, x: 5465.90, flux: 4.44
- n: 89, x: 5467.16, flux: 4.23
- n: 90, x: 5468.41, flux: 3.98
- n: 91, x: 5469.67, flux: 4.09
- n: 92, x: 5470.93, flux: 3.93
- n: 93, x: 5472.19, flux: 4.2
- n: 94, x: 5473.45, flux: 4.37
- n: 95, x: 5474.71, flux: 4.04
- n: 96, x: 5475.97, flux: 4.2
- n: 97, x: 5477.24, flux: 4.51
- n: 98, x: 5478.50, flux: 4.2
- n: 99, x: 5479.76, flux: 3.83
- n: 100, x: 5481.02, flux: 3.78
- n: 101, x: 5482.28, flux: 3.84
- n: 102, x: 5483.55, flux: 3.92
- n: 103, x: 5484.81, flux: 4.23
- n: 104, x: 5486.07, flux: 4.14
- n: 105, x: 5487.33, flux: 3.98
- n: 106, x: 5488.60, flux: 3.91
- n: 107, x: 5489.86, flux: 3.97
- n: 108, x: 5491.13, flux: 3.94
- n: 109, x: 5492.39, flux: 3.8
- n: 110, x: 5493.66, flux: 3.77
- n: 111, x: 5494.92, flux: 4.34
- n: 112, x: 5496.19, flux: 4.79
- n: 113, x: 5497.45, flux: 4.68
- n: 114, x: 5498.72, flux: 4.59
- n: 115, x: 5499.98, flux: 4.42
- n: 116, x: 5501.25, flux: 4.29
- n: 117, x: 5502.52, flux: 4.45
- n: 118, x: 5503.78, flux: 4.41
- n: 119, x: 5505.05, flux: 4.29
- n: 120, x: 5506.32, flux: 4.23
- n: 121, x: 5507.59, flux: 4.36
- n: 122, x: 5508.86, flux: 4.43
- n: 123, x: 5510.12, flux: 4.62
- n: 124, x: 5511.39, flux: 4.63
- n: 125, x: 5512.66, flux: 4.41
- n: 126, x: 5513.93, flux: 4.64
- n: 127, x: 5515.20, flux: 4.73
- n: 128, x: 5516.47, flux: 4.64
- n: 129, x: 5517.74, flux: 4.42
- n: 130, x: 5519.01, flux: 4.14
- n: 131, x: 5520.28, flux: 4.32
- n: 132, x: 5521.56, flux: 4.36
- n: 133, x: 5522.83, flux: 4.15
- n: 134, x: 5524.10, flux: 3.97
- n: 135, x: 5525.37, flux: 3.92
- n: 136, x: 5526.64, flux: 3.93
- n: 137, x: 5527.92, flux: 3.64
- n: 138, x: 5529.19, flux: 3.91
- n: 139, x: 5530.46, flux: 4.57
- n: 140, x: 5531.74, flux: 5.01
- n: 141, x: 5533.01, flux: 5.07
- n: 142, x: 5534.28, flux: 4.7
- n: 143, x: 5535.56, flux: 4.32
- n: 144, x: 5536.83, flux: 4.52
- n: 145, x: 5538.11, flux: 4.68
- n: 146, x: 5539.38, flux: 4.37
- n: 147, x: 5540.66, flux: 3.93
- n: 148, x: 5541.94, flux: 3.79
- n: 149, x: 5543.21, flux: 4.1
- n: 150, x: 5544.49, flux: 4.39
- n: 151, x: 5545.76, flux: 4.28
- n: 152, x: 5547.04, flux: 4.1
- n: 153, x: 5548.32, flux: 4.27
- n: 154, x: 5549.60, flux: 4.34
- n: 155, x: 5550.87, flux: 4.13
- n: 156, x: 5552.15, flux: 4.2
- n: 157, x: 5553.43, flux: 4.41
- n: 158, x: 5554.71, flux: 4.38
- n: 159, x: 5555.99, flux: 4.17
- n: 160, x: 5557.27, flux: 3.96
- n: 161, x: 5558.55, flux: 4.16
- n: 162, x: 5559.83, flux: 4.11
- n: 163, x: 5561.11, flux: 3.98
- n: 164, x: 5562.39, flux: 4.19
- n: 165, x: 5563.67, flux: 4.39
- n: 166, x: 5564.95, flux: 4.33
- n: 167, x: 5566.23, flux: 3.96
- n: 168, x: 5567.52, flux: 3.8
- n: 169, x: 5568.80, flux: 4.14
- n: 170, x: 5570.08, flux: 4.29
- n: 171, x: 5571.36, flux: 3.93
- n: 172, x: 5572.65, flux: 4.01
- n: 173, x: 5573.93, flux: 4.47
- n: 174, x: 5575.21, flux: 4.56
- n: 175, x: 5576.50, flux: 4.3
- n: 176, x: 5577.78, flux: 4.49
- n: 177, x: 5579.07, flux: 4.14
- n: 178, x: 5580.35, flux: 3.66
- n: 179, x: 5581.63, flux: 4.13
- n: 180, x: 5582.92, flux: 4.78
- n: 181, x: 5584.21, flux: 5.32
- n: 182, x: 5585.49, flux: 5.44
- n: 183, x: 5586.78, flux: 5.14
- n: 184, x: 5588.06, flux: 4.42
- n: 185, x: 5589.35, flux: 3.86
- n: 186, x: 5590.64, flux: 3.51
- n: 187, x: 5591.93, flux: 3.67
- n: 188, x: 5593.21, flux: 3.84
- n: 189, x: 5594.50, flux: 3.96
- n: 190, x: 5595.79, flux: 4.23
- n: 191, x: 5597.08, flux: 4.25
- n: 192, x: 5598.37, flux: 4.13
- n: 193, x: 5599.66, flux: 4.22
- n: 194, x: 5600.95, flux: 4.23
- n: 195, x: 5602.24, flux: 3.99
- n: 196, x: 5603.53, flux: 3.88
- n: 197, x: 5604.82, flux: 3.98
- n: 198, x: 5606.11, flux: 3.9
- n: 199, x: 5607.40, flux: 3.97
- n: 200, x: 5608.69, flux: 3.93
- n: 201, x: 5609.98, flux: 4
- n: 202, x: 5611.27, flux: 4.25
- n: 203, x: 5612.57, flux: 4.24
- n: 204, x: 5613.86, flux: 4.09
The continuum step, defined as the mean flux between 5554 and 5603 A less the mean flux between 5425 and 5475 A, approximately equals 0.25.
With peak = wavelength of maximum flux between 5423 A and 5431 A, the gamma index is 5423.27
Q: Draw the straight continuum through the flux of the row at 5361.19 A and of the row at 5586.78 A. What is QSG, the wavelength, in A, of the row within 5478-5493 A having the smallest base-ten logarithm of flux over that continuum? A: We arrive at 5492.39 A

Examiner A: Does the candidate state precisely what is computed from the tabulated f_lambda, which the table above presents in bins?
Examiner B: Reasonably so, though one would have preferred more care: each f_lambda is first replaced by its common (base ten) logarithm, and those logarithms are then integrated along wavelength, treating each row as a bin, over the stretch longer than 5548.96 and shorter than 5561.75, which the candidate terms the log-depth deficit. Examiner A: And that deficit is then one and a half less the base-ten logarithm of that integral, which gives 0.600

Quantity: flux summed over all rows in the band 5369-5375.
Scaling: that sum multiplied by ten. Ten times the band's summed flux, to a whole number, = 219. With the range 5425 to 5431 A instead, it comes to 173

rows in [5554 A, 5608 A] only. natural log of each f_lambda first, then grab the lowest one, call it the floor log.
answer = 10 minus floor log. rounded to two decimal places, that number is 8.74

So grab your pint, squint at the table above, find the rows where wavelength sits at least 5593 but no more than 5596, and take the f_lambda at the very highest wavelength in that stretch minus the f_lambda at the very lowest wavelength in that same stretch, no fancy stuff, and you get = 0.4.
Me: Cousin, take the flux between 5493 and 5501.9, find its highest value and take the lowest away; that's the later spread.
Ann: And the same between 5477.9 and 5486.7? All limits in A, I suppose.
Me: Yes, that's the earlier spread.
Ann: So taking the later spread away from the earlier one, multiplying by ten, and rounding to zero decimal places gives -6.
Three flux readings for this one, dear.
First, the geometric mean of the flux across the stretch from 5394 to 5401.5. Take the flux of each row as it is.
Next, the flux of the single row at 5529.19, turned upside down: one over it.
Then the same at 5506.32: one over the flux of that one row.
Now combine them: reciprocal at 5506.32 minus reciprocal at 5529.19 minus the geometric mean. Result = -4.16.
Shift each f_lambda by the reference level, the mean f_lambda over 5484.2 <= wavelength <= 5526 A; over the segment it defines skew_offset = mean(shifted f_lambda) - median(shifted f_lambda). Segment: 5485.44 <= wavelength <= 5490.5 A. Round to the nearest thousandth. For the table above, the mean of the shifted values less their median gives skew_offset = 0.025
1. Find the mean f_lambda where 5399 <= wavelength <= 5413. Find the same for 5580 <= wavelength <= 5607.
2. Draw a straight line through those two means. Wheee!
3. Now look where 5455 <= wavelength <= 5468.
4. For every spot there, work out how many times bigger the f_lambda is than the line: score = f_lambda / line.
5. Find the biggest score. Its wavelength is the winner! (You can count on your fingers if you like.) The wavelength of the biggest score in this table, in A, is 5462.12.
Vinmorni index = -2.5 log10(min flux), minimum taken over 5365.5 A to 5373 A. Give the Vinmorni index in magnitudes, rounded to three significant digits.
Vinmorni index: -1.57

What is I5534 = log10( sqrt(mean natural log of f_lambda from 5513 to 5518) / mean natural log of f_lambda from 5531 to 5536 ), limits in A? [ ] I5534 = -0.102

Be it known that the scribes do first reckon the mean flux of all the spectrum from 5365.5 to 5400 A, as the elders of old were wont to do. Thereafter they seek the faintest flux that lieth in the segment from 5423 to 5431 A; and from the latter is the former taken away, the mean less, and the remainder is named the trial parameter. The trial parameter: -0.97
